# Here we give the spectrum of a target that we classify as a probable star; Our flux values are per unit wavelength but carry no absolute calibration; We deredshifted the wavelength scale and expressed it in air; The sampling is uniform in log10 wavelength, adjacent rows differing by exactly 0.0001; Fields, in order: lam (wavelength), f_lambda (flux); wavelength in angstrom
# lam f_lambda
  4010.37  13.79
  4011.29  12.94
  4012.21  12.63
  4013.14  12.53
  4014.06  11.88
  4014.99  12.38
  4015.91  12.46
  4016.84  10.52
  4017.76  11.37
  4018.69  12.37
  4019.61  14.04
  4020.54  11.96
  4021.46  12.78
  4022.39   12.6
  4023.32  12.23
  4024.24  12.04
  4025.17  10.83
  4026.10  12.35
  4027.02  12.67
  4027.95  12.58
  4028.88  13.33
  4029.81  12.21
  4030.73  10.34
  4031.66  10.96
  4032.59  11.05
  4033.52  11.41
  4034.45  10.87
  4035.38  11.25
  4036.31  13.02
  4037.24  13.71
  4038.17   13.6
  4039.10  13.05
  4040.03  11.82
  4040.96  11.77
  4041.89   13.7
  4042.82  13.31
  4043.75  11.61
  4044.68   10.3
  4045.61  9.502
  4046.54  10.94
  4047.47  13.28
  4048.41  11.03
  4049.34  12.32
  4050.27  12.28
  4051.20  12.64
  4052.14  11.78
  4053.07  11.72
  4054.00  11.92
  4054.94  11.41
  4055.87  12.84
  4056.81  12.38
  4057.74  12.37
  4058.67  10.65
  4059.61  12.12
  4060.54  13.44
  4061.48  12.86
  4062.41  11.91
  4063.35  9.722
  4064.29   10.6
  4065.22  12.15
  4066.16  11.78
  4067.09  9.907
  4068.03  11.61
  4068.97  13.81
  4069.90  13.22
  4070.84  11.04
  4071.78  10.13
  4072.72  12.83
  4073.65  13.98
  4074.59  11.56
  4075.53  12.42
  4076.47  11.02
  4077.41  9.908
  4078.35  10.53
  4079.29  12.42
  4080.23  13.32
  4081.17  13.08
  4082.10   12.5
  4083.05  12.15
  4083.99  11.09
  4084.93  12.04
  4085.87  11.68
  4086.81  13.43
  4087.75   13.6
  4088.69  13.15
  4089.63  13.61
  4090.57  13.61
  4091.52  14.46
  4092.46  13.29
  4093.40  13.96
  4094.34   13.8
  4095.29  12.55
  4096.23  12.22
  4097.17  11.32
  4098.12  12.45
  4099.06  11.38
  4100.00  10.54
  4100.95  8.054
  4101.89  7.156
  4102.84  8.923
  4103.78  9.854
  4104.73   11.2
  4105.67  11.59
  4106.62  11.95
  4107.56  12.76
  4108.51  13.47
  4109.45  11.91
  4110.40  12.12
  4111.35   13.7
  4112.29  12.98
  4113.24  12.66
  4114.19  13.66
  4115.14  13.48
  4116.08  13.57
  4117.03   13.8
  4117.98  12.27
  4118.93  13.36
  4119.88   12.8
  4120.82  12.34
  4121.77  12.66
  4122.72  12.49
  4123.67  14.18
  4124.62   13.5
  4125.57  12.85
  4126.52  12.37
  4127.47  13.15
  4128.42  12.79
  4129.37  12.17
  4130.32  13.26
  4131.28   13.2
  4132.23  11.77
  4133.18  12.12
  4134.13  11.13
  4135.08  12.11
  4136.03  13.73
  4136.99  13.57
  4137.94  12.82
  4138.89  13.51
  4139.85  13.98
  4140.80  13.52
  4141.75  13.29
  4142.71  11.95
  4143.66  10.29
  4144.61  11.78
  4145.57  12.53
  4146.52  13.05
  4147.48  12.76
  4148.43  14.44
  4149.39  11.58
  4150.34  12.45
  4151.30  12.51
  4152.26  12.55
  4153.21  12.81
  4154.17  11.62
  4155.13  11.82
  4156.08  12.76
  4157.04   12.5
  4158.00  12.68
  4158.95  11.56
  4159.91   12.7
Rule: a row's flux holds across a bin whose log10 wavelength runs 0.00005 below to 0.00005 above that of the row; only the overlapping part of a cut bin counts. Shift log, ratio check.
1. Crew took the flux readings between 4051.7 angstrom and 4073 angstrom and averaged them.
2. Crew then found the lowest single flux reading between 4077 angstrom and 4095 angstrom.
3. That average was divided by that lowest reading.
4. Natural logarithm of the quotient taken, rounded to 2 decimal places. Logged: 0.18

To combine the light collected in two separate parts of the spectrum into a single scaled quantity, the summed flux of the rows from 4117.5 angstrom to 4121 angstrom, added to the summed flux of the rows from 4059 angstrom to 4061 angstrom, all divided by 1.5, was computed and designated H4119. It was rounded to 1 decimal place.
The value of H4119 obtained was 50.9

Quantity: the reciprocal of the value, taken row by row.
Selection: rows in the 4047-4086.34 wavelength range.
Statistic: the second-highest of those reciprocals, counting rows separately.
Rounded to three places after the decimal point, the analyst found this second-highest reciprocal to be 0.101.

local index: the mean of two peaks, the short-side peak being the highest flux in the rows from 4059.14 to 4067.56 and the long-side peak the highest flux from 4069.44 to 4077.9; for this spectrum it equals 13.7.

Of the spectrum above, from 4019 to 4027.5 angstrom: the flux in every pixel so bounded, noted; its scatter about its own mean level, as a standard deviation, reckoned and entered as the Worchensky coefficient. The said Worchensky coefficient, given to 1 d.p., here 0.8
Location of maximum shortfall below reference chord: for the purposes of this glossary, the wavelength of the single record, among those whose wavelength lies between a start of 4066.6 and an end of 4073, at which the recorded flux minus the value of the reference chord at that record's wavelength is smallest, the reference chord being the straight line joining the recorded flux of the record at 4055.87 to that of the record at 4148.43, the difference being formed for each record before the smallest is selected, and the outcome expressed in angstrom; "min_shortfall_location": 4067.09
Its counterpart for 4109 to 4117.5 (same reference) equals 4109.45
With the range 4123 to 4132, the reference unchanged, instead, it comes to 4129.37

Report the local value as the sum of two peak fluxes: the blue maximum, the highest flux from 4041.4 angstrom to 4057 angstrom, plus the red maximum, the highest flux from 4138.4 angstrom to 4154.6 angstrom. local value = 28.1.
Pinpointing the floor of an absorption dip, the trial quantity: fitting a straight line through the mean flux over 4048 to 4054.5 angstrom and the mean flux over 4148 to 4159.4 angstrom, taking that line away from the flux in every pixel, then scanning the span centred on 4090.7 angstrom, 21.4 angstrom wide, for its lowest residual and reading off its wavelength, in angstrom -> 4100.95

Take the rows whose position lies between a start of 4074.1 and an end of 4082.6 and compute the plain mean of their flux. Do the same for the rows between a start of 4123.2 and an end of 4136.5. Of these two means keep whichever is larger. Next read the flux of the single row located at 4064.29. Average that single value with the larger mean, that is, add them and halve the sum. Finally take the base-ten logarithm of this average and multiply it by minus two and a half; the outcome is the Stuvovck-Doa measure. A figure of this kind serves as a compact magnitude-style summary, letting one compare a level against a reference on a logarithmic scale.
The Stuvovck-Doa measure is -2.67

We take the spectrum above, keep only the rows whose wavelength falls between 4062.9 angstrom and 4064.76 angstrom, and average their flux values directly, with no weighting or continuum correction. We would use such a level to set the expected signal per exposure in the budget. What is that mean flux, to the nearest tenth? 10.2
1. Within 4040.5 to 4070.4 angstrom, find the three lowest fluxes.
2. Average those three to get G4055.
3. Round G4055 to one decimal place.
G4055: 9.7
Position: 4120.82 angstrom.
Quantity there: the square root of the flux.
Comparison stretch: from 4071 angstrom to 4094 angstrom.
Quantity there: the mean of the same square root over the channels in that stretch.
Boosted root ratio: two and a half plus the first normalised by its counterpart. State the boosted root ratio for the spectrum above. 3.50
